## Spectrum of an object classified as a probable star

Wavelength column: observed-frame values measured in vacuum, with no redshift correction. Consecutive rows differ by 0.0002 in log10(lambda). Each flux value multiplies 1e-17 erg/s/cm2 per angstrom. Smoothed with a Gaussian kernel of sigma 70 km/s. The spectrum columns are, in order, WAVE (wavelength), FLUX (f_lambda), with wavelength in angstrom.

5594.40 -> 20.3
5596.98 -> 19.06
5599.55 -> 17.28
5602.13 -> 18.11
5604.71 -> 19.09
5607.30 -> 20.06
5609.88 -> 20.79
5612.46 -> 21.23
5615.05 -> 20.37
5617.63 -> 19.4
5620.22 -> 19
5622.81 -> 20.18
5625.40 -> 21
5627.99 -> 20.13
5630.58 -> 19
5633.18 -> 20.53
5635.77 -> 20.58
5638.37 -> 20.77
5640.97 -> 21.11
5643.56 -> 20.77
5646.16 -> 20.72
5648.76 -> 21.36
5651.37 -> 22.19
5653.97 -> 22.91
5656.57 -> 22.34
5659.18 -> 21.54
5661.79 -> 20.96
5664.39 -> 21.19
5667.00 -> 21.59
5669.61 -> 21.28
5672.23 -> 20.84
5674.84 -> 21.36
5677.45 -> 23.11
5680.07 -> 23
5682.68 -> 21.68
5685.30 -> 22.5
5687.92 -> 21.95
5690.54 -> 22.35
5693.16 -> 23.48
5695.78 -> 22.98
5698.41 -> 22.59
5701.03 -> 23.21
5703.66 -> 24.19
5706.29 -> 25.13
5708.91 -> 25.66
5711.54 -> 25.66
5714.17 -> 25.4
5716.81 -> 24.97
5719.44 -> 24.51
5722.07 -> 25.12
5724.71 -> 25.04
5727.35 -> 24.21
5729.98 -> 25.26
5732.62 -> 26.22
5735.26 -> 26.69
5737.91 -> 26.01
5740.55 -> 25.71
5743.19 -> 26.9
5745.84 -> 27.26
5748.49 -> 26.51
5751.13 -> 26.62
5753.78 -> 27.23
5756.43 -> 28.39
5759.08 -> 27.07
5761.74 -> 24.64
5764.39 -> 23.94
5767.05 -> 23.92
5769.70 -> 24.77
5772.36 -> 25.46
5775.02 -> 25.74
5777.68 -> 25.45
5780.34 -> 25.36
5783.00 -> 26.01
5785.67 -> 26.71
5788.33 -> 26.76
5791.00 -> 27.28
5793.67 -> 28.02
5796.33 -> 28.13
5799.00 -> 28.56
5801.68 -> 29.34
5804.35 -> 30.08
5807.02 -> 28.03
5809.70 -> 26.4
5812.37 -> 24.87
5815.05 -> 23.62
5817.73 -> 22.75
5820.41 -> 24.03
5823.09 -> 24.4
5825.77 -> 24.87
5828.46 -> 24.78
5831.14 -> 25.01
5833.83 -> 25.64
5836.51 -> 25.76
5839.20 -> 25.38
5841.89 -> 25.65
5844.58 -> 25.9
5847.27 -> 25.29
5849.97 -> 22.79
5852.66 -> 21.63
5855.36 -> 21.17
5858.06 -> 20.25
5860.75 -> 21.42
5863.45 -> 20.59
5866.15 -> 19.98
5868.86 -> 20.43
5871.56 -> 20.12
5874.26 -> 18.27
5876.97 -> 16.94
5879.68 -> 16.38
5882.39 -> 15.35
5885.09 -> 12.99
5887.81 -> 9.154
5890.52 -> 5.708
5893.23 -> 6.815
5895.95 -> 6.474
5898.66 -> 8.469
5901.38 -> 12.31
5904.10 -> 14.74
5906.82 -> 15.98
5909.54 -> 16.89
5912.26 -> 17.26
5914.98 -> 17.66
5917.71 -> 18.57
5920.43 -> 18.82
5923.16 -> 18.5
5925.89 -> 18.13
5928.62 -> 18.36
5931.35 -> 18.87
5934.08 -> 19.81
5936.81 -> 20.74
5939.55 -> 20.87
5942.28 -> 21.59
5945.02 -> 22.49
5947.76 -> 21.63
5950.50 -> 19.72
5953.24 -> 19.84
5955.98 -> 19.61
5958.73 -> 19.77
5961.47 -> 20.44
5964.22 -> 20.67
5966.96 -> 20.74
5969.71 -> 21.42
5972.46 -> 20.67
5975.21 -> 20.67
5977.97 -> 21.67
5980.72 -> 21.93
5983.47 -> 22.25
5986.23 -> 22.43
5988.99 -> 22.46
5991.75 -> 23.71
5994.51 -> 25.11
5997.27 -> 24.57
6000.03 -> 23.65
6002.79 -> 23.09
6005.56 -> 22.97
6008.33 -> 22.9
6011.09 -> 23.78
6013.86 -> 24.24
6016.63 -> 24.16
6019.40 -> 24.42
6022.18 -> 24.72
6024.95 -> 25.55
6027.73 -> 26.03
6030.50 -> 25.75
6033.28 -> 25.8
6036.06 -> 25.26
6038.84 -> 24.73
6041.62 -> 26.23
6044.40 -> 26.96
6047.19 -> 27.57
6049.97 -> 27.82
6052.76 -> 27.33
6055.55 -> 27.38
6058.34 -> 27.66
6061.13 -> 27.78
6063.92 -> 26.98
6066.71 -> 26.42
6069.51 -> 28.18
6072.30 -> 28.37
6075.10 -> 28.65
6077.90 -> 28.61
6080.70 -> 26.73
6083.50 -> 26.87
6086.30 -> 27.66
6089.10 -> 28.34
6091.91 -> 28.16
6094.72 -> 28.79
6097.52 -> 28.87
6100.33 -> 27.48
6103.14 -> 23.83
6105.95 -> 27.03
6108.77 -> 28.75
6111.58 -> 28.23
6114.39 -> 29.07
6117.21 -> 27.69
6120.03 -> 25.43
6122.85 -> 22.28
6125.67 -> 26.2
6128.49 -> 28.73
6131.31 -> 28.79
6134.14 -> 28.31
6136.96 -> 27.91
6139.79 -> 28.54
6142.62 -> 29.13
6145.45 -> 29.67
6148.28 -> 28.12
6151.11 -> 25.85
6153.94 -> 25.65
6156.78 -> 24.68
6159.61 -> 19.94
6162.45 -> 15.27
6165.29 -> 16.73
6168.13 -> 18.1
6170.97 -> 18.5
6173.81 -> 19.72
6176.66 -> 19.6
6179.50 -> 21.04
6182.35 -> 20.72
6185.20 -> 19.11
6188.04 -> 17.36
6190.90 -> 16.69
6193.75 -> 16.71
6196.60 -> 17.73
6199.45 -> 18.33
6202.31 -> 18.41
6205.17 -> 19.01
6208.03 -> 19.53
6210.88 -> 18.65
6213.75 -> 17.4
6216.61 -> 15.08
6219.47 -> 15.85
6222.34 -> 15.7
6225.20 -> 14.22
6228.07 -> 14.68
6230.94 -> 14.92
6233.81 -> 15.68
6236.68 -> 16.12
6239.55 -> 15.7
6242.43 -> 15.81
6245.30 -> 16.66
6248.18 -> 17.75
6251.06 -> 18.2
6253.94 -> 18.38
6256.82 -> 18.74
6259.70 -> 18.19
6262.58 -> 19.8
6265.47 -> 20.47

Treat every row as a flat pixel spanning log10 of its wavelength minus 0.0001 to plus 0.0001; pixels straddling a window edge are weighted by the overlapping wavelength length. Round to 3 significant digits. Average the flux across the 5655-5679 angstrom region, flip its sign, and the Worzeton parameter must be -21.6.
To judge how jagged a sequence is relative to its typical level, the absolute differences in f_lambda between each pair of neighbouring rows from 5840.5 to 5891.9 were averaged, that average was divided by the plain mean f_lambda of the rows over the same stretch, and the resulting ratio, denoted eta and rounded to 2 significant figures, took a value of 0.069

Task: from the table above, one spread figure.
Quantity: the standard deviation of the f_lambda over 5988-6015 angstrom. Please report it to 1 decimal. 0.8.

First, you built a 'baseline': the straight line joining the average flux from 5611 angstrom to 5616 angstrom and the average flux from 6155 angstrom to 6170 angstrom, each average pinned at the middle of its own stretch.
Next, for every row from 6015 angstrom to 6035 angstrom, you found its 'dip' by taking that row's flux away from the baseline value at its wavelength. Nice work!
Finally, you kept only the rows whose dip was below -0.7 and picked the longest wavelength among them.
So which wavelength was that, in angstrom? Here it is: 6033.28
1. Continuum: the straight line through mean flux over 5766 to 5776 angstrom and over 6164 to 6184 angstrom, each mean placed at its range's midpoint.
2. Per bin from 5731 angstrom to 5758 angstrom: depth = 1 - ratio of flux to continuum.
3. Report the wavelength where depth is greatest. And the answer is 5740.55 angstrom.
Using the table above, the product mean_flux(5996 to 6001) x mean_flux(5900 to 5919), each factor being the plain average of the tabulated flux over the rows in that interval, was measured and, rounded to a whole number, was 391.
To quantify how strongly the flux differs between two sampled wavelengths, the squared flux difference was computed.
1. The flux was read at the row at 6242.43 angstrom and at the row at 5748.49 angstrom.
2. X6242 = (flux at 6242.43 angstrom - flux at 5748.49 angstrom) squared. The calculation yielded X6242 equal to 114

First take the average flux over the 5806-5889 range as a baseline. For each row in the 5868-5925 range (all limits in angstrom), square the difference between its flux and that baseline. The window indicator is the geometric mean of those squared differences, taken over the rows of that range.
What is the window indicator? 35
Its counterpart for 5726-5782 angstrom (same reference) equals 14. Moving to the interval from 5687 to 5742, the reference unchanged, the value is 4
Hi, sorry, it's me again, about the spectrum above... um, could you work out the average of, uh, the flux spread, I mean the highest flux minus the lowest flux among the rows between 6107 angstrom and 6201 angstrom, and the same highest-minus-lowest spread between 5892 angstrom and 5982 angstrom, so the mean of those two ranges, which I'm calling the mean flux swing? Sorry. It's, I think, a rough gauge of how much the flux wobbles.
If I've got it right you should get 15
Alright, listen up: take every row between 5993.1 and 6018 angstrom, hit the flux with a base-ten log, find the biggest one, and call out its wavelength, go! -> 5994.51 angstrom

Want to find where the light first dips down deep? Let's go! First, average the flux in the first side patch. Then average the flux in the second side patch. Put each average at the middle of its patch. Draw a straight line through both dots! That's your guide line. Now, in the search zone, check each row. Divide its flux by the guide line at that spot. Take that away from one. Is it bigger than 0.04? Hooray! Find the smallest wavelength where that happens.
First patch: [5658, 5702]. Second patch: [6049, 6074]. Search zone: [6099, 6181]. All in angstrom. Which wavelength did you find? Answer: 6103.14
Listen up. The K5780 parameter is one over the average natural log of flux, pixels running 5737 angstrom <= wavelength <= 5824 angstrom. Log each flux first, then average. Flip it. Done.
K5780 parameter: 0.306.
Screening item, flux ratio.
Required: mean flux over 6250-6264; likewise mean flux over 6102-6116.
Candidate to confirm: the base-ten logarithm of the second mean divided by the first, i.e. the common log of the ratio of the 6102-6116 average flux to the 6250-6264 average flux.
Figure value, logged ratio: 0.17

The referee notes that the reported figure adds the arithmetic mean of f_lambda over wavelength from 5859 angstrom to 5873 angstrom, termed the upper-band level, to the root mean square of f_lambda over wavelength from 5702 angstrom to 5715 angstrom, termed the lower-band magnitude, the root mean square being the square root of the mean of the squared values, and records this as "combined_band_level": 46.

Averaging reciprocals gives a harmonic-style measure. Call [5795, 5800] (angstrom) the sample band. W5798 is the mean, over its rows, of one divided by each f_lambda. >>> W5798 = 0.035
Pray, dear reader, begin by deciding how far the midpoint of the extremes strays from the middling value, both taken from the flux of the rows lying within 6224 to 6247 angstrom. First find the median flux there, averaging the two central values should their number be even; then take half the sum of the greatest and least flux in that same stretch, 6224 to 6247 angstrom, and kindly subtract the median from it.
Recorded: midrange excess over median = -0.25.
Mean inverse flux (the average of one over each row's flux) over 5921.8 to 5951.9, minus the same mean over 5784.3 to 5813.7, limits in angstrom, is 0.014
